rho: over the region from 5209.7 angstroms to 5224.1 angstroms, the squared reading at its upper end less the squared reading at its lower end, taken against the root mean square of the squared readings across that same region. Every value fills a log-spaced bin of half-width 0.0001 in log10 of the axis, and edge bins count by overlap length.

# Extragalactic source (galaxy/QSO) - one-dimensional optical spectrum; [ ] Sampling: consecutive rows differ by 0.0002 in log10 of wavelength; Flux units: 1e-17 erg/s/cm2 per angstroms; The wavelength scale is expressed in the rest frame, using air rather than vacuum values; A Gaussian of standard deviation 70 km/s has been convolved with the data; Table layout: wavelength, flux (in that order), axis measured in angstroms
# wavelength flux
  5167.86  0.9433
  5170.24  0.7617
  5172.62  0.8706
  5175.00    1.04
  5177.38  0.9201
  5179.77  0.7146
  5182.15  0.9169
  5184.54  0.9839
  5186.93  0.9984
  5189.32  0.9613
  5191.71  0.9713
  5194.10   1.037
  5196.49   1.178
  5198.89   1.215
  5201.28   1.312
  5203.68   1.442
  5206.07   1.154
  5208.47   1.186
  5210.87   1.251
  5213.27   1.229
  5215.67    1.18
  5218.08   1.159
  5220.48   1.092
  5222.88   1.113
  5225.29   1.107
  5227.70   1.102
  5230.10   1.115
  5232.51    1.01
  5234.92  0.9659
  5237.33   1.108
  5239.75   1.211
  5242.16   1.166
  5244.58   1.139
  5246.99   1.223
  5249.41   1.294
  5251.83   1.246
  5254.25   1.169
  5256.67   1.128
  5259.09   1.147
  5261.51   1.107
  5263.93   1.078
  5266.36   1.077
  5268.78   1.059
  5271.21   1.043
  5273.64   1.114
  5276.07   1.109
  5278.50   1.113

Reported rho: -0.24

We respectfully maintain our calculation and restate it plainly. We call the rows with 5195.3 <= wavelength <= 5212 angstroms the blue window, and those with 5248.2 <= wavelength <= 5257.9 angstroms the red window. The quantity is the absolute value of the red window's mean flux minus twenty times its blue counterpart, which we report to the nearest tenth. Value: 23.8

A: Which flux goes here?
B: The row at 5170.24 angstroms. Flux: 0.7617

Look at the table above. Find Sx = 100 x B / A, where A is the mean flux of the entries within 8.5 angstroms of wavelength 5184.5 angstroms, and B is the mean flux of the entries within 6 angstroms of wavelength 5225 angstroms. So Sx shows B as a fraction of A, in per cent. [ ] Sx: 120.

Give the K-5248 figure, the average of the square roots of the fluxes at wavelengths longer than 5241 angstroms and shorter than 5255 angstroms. 1.10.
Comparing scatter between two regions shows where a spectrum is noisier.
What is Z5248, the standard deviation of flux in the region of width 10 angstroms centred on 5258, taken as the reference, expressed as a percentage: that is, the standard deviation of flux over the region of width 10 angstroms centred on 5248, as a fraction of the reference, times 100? 245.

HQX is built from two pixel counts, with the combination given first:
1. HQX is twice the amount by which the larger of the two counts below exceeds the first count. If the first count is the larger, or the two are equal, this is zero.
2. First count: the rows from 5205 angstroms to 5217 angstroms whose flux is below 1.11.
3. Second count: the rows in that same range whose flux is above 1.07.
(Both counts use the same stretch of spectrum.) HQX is 10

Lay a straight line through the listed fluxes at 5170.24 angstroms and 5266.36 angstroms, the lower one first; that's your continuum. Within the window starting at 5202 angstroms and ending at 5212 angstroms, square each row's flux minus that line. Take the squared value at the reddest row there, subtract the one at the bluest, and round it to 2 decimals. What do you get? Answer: -0.20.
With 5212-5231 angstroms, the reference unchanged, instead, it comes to -0.08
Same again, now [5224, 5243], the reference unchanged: 0.00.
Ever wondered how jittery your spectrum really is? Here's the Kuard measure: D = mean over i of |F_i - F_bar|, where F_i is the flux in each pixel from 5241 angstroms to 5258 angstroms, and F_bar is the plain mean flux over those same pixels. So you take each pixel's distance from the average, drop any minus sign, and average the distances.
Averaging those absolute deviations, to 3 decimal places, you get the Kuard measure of 0.051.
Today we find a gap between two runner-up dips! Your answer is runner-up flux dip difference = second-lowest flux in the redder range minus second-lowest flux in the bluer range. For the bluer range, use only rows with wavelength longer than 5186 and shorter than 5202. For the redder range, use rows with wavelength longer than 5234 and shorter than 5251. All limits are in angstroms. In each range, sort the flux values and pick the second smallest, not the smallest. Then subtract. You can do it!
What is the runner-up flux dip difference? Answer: 0.14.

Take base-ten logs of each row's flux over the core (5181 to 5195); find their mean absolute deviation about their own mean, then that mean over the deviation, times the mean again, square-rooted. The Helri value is 0.1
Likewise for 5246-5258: 0.6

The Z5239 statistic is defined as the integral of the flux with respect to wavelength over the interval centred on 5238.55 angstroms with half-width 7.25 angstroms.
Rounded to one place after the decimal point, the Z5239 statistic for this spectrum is 15.9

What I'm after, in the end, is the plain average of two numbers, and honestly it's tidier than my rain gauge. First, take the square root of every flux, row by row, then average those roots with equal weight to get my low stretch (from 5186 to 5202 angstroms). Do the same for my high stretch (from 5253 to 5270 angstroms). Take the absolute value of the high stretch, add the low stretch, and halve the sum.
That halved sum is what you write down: 1.05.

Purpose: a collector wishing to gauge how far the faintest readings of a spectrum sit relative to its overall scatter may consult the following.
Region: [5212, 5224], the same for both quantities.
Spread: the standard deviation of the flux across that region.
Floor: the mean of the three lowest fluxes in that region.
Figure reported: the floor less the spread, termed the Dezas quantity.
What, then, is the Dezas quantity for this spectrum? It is 1.07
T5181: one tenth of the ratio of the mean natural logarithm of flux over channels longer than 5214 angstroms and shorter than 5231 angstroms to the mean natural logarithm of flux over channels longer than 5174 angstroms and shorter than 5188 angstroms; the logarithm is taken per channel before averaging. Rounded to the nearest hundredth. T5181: -0.14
